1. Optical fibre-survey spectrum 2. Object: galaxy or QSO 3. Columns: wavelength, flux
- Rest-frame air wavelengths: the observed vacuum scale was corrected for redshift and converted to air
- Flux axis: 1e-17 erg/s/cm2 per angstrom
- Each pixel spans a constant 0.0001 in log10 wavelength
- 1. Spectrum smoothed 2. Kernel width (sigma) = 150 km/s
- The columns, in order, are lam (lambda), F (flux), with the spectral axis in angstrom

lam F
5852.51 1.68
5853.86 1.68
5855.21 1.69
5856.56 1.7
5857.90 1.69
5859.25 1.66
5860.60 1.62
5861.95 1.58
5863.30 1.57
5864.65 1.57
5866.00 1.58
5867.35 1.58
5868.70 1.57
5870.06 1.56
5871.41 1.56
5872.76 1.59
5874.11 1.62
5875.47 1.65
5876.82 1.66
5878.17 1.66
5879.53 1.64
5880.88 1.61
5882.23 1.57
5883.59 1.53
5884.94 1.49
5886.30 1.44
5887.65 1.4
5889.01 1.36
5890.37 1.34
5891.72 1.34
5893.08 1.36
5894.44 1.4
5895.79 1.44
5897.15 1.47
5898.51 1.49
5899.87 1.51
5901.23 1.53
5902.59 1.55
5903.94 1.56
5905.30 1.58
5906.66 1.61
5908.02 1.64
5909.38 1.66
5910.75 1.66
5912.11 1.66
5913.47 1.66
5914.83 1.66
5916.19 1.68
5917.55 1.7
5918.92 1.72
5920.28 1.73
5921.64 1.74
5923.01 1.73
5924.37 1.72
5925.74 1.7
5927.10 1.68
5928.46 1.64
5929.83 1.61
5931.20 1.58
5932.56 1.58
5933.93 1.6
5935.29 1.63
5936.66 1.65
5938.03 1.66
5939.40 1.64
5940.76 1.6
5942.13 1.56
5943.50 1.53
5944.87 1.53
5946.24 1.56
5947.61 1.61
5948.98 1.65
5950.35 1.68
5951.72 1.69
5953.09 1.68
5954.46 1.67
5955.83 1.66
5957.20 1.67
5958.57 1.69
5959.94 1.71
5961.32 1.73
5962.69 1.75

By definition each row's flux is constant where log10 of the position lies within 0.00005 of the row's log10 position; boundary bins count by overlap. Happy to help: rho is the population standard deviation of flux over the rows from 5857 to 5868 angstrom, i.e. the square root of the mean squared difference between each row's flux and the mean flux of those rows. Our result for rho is 0.043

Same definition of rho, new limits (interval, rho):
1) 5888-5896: 0.036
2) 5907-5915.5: 0.007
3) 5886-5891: 0.038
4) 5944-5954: 0.059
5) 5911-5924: 0.032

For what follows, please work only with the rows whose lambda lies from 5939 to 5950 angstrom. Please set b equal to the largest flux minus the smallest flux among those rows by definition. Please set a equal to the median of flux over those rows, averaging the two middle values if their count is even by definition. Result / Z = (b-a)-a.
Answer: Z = -3.04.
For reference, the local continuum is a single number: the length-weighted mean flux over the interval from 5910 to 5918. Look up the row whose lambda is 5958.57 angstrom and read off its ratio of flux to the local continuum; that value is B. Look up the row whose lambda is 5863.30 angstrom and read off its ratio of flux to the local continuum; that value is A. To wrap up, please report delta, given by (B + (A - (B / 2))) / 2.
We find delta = 0.72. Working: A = 0.94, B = 1.01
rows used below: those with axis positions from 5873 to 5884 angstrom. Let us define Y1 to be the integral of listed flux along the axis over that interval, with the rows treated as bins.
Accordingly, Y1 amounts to 17.80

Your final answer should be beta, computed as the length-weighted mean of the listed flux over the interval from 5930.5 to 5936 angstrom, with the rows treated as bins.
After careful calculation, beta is 1.60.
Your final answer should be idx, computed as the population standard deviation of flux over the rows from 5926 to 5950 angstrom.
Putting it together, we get 0.044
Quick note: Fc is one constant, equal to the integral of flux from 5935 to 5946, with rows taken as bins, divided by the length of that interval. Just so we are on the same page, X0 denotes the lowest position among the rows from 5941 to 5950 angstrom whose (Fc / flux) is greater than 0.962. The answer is 5942.13 angstrom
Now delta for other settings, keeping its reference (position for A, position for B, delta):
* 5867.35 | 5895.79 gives 0.69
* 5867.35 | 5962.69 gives 0.74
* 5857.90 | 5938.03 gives 0.75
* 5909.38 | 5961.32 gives 0.76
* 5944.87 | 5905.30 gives 0.70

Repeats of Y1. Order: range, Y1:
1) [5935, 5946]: 17.56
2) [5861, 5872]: 17.29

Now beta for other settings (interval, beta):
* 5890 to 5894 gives 1.35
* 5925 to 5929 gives 1.68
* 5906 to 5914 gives 1.65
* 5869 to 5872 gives 1.56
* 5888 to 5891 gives 1.35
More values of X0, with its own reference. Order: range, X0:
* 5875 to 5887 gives 5875.47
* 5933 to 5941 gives 5933.93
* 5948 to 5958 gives 5948.98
